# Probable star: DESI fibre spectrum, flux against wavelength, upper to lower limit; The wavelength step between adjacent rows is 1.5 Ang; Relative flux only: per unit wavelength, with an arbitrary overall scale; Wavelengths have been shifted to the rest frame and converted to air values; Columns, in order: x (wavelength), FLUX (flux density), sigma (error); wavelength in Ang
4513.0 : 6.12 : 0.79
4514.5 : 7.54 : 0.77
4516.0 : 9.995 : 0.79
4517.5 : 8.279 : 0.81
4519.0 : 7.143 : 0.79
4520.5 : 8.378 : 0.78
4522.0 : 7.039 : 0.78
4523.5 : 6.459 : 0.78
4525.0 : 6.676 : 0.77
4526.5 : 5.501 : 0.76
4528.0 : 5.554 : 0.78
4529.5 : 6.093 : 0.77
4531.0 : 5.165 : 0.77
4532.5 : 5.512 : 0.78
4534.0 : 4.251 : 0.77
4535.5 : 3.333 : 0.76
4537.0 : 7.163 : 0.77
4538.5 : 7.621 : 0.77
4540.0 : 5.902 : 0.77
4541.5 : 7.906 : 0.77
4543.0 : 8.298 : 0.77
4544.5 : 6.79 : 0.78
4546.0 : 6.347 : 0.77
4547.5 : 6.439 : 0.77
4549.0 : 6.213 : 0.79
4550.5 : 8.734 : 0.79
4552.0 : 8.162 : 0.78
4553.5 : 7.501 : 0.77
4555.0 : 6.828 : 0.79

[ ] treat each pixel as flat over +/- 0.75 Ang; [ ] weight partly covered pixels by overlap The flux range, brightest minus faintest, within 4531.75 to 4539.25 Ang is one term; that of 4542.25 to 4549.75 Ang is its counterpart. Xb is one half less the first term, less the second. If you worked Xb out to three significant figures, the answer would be -5.87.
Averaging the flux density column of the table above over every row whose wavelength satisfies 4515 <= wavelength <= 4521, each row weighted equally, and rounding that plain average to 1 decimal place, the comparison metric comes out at 8.4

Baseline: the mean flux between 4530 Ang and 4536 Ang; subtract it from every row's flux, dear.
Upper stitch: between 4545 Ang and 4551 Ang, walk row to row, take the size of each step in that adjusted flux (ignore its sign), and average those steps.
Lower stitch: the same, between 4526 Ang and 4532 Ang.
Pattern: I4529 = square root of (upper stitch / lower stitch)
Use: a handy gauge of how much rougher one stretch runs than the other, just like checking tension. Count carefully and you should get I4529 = 1.4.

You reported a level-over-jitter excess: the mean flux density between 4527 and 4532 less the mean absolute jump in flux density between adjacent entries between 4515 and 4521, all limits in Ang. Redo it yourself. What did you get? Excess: 4.2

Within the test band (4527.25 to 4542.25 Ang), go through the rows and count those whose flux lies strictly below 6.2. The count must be 7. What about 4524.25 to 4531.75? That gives 4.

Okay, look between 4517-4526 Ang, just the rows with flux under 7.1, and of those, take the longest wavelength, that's 4525.0 Ang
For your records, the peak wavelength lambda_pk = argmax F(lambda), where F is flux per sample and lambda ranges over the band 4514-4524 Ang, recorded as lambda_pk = 4516.0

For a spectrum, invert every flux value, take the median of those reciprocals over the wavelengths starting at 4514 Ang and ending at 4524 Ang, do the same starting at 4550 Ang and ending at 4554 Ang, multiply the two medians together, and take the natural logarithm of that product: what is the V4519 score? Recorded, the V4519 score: -4.12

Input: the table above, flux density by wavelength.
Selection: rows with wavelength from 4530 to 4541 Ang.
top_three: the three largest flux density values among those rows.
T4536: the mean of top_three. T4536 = 6.9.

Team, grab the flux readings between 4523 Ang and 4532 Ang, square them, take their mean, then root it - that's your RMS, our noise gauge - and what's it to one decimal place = 5.9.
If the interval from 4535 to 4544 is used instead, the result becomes 6.9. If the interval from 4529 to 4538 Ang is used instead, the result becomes 5.4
